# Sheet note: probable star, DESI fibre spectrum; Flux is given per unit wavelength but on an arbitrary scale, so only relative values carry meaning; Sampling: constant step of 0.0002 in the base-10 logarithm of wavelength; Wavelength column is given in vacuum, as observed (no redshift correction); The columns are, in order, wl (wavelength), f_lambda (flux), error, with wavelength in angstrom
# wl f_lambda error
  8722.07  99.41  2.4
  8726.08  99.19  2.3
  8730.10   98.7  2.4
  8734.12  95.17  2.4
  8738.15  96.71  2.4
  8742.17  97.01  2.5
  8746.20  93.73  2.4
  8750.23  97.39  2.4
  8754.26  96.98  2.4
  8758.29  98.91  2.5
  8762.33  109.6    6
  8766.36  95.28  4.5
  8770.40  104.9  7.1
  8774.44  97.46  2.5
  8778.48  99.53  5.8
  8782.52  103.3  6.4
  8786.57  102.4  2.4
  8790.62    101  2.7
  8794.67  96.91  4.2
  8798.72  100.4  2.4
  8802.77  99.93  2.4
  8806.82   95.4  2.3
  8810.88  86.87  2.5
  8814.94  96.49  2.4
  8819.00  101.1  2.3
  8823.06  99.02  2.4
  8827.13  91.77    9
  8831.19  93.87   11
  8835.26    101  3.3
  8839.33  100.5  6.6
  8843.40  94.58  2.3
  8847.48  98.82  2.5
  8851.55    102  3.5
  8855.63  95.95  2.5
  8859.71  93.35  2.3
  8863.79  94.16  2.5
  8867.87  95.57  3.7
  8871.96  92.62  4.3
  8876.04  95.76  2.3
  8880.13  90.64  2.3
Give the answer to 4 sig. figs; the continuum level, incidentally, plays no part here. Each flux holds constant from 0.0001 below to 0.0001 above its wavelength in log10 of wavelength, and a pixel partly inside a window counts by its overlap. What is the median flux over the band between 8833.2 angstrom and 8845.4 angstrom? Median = 100.5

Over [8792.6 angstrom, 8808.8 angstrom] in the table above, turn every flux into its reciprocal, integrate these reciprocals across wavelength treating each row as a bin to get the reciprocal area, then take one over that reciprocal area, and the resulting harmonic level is 6.1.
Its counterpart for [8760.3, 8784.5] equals 4.2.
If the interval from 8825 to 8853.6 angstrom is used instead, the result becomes 3.4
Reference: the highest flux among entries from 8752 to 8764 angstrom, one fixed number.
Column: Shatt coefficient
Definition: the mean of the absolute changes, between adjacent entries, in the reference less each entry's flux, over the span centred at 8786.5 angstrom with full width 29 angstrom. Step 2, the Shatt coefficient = 2.6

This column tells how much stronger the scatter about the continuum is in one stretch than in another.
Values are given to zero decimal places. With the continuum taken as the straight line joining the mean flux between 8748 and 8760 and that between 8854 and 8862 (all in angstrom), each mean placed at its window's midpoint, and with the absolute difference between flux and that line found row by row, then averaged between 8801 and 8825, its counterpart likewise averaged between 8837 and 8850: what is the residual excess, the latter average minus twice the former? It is -4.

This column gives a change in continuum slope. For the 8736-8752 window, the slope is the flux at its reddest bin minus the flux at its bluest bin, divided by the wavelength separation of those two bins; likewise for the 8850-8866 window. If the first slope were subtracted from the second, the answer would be -0.7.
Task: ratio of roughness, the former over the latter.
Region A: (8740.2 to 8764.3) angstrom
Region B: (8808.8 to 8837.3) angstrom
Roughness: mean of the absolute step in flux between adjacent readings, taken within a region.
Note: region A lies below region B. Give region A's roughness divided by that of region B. 0.7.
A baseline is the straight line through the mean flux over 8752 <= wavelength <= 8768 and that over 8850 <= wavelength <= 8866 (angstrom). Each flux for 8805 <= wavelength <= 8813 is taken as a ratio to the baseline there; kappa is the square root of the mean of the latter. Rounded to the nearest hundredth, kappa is 0.96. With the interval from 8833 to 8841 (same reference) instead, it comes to 1.02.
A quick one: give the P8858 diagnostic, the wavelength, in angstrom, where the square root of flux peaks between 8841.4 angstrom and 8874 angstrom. 8851.55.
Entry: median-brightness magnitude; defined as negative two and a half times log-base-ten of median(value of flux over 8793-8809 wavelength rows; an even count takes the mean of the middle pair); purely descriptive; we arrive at -4.98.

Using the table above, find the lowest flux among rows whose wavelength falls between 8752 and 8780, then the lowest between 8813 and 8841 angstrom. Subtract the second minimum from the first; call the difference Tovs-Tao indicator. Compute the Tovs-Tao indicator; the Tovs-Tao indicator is 4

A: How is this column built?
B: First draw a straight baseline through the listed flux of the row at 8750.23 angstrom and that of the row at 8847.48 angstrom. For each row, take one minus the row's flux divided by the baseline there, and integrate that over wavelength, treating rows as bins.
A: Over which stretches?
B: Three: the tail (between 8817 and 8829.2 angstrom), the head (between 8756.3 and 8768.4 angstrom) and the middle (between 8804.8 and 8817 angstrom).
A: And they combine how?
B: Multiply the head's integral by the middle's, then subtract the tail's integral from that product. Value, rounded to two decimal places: -0.45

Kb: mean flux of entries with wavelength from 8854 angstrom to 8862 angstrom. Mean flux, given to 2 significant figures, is 95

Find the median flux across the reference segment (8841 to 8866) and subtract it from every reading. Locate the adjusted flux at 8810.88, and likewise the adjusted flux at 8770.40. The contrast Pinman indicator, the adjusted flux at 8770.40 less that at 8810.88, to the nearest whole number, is 18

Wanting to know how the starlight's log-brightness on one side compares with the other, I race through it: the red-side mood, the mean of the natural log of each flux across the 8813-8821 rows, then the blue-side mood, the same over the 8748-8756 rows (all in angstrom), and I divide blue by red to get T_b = 0.996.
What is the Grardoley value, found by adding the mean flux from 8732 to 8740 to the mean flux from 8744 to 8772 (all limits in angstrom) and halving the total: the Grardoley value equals 97.7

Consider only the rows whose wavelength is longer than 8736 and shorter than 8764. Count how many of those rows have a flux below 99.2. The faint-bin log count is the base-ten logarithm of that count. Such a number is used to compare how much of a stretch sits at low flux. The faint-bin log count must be 0.78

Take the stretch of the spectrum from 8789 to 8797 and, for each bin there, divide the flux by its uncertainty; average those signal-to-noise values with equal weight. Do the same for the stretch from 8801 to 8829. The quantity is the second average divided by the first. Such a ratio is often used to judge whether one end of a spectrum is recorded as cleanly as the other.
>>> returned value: 1.2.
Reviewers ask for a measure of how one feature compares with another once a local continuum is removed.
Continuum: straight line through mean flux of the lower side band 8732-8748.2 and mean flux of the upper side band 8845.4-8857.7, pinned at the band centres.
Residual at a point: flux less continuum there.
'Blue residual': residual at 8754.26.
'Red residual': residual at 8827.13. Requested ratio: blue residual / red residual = -0.14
